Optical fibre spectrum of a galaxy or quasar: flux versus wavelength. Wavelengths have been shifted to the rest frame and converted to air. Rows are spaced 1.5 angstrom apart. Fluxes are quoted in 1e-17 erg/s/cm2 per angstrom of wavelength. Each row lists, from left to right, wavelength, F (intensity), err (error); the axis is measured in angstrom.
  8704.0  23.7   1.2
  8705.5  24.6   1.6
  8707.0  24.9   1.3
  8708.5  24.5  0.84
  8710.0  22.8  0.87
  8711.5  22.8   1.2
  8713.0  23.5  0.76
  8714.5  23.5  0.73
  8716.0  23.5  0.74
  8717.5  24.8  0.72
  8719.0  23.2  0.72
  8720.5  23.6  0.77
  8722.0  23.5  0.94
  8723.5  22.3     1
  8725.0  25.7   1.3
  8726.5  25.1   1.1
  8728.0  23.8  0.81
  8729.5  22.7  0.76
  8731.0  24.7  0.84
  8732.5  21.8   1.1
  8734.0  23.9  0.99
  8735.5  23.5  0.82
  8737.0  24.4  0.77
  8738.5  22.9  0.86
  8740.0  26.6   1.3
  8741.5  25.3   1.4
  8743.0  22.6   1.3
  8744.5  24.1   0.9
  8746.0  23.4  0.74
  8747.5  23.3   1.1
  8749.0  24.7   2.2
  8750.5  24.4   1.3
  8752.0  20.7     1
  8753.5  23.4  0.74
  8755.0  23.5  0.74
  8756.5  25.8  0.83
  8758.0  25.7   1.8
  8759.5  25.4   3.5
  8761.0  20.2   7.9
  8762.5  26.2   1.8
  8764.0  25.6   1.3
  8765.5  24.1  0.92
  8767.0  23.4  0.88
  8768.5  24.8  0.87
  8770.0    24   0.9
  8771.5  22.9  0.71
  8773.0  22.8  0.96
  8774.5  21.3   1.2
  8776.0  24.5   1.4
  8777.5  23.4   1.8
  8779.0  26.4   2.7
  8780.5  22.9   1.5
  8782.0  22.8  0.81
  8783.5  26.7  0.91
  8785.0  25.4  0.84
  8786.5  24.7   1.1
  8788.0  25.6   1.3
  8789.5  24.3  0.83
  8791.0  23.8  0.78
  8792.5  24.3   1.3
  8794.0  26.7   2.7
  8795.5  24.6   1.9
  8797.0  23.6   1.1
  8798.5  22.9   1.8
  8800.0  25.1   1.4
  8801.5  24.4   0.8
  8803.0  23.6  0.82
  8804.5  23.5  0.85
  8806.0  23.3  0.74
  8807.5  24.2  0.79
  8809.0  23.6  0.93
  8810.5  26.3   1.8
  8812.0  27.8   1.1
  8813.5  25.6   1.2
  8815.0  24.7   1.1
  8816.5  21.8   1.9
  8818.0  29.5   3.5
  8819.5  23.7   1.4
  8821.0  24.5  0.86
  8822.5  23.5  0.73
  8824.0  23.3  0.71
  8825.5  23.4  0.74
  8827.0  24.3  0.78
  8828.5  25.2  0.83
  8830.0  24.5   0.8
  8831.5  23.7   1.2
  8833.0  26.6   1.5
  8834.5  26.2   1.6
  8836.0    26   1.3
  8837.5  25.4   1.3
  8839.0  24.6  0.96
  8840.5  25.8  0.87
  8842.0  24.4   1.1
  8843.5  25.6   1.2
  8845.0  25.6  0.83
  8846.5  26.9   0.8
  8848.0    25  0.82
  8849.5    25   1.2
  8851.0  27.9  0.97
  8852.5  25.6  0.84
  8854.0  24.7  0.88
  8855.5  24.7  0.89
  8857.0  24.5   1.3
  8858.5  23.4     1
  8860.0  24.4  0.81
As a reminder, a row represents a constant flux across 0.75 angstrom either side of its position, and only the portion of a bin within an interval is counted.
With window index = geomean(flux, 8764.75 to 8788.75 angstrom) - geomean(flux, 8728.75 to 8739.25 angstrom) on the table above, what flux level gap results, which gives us 0.67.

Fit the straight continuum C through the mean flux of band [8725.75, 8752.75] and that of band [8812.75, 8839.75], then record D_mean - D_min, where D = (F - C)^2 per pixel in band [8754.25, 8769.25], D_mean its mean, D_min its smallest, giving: 3.1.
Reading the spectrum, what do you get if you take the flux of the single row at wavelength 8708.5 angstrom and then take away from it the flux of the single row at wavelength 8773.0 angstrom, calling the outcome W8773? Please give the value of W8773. 1.7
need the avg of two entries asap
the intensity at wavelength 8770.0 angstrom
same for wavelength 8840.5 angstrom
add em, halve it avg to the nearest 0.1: 24.9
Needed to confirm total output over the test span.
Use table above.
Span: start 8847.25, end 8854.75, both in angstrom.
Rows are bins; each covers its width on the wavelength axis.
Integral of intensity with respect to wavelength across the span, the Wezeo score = 192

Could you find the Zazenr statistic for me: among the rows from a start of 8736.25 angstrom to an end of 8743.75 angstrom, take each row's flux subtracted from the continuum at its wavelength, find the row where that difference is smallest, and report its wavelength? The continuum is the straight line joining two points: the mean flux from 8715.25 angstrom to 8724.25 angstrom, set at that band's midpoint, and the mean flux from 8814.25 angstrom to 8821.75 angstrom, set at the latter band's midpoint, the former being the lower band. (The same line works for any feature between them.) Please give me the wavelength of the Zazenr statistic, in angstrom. 8740.0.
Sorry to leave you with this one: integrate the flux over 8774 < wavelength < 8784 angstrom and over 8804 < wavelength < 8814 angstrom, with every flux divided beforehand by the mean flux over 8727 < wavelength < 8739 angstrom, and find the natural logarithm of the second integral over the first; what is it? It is 0.04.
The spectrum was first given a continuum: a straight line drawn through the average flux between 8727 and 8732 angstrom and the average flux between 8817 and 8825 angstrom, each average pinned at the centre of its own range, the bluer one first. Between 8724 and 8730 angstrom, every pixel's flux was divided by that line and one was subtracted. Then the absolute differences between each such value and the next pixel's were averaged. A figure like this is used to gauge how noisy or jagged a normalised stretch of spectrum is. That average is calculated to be 0.043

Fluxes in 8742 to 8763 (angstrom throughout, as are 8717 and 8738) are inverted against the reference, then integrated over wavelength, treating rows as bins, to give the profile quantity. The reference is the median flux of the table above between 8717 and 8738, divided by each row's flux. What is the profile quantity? 21.0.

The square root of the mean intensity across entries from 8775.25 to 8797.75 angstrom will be 4.96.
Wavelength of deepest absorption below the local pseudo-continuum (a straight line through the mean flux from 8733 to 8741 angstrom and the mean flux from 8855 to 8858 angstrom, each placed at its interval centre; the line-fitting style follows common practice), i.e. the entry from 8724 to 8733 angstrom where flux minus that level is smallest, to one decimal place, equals 8732.5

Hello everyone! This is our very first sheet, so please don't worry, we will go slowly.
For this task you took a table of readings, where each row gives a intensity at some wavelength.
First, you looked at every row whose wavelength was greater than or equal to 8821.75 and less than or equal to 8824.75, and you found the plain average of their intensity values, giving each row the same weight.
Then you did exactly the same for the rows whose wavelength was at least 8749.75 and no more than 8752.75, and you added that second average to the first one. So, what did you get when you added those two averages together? 46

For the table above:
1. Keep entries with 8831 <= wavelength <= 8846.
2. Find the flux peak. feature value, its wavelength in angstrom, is 8833.0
